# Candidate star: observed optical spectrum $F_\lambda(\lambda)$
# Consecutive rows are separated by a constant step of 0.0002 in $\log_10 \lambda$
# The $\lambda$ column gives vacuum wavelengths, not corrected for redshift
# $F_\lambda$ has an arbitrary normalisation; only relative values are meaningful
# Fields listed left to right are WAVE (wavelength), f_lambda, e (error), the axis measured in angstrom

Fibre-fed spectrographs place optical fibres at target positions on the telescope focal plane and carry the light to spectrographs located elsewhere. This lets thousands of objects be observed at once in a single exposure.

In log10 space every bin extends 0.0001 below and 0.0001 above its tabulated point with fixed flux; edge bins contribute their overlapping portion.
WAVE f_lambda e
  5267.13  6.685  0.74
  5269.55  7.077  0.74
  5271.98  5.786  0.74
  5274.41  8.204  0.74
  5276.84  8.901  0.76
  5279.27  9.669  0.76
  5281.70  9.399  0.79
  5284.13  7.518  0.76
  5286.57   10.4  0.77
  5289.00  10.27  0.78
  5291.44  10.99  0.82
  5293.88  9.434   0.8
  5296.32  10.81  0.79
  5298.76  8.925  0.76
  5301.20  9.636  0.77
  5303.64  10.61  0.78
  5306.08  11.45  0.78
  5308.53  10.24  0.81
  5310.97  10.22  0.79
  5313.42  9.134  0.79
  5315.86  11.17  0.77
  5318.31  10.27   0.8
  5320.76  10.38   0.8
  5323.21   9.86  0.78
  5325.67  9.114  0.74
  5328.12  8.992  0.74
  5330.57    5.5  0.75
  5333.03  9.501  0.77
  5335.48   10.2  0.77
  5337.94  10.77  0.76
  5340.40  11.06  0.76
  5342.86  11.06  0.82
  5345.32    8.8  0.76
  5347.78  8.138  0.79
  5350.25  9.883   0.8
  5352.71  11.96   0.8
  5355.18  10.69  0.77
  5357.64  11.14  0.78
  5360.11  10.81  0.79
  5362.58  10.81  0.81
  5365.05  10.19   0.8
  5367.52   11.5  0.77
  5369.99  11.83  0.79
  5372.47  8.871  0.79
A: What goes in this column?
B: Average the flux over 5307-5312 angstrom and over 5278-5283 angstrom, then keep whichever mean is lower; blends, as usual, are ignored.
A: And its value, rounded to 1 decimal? 9.5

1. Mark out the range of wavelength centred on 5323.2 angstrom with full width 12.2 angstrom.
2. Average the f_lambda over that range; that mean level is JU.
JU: 9.7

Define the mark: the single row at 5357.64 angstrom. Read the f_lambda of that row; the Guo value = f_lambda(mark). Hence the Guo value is 11.14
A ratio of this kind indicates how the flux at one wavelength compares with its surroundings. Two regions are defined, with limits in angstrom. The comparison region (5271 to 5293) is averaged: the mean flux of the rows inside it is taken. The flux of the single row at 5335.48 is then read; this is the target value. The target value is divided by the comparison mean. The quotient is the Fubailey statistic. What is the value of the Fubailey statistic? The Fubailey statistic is 1.13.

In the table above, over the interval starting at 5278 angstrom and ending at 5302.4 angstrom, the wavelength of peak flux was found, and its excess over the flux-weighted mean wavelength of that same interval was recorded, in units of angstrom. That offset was 1.1 angstrom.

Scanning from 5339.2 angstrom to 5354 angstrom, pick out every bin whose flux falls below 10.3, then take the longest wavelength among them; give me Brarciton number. 5350.25 angstrom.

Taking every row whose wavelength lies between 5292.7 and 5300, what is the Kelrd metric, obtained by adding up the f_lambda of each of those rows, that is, 29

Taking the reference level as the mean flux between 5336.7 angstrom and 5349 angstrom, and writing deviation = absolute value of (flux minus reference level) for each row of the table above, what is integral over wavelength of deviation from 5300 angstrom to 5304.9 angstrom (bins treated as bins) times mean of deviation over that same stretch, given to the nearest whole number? 1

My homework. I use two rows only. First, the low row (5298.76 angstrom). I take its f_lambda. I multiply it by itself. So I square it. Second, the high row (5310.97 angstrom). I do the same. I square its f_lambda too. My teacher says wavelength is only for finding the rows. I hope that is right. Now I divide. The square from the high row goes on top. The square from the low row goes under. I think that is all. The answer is 1.31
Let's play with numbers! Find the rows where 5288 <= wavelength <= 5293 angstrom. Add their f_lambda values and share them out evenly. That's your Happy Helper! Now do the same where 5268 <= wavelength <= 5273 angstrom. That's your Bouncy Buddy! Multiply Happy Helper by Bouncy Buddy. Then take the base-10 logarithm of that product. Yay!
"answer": 1.83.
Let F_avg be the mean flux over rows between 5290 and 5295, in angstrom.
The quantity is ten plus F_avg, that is 20.2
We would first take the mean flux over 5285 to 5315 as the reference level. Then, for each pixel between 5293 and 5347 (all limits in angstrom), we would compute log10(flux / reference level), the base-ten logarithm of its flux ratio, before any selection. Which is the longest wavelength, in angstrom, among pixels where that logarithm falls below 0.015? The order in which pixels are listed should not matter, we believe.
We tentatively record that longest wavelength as 5345.32 angstrom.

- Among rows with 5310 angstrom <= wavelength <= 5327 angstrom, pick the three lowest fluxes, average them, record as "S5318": 9.4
